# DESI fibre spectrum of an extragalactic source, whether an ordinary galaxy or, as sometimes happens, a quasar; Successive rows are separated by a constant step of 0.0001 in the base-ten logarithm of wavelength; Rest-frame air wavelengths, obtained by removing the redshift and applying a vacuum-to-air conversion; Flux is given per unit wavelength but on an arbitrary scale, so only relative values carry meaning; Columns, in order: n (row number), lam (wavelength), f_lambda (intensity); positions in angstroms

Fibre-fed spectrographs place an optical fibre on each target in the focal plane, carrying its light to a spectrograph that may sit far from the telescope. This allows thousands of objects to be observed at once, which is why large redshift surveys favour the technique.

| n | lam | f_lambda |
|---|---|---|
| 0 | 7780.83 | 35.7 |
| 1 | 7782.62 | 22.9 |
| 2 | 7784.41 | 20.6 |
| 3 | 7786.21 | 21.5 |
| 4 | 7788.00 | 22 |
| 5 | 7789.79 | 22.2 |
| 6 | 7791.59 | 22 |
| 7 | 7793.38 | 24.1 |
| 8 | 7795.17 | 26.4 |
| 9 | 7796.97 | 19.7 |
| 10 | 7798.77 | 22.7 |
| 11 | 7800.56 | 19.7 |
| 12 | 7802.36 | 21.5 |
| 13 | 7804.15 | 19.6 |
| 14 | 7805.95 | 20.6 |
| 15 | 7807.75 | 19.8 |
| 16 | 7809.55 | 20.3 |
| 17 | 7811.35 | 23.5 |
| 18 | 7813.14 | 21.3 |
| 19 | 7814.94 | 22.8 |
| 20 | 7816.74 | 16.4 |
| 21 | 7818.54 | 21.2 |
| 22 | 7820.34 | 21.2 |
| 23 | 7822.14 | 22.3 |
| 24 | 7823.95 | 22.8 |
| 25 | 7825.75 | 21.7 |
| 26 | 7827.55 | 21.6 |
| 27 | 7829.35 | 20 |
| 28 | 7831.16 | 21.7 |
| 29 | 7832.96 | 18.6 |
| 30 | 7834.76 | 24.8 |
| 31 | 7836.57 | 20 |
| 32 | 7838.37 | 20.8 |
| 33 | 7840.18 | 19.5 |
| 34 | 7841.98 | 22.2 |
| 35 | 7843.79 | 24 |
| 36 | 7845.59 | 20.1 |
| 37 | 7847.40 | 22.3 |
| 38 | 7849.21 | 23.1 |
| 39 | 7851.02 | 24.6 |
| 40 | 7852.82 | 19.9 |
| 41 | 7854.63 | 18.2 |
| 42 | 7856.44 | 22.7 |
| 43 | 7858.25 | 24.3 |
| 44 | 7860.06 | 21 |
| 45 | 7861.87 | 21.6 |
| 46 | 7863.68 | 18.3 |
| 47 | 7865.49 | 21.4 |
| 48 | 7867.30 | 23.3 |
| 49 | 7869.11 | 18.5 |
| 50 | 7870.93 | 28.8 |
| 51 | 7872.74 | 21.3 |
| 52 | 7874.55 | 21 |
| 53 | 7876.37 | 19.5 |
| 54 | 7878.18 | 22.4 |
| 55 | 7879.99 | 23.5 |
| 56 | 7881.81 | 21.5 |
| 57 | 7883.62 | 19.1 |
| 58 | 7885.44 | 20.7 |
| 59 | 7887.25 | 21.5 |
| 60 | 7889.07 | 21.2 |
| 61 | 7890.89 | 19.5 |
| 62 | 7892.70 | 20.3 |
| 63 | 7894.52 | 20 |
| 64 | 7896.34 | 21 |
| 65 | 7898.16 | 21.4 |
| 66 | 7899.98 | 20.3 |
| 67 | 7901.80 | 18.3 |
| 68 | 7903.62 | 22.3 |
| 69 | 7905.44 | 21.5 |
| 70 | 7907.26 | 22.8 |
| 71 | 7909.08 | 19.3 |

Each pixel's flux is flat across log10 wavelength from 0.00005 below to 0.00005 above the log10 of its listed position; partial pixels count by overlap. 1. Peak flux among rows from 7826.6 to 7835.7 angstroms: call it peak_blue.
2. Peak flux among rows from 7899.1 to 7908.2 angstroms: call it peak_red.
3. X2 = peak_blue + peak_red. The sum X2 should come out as 47.6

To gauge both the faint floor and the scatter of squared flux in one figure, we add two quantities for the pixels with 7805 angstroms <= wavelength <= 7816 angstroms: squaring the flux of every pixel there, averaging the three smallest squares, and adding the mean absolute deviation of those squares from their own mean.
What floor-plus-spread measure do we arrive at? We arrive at 461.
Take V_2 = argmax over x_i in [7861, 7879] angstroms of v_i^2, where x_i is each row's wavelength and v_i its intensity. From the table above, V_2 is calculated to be 7870.93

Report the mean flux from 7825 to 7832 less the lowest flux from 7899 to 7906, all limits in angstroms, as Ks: 2.9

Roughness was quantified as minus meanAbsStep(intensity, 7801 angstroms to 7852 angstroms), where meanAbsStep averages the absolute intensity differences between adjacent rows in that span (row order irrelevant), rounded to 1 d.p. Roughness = -2.1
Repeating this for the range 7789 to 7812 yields -2.2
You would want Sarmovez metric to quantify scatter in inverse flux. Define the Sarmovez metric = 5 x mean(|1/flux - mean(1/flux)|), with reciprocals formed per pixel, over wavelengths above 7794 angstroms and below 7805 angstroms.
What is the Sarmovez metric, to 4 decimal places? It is 0.0201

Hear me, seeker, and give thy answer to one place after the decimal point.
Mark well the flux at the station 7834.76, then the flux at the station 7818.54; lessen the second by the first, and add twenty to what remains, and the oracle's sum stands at 16.4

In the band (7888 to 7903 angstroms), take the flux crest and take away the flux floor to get 3.1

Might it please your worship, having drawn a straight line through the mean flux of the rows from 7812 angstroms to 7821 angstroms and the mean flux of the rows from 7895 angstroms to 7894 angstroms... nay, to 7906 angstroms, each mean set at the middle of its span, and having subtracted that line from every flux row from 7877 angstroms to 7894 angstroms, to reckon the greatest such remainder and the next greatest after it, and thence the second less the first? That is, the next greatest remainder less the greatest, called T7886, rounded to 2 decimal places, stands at -1.10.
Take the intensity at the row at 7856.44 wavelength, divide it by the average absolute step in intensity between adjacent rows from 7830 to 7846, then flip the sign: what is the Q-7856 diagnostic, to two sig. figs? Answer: -7.4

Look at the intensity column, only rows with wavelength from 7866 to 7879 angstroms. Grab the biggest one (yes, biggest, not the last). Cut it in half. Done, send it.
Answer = 14.4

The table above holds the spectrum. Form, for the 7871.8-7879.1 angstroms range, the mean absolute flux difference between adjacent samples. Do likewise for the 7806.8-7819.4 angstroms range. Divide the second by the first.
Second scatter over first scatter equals 1.98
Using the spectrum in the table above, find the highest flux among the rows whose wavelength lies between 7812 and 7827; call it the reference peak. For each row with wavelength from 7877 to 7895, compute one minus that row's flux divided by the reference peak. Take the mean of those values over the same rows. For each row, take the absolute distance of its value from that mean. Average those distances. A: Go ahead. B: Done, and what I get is 0.046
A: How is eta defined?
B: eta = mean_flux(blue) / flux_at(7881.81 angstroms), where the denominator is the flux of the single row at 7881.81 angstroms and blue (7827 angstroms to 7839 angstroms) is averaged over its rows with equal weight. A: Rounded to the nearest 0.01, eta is 0.98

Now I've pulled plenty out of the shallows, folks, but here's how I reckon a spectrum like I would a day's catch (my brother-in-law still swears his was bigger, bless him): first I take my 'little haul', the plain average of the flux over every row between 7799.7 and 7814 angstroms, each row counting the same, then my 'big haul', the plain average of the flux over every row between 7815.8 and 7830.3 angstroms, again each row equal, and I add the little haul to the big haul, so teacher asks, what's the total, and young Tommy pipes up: 41.7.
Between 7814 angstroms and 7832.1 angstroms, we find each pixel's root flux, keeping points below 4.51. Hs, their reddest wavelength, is 7829.35 angstroms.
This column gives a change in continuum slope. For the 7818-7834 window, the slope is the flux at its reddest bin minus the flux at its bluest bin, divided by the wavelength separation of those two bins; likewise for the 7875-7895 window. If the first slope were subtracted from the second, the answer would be 0.21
